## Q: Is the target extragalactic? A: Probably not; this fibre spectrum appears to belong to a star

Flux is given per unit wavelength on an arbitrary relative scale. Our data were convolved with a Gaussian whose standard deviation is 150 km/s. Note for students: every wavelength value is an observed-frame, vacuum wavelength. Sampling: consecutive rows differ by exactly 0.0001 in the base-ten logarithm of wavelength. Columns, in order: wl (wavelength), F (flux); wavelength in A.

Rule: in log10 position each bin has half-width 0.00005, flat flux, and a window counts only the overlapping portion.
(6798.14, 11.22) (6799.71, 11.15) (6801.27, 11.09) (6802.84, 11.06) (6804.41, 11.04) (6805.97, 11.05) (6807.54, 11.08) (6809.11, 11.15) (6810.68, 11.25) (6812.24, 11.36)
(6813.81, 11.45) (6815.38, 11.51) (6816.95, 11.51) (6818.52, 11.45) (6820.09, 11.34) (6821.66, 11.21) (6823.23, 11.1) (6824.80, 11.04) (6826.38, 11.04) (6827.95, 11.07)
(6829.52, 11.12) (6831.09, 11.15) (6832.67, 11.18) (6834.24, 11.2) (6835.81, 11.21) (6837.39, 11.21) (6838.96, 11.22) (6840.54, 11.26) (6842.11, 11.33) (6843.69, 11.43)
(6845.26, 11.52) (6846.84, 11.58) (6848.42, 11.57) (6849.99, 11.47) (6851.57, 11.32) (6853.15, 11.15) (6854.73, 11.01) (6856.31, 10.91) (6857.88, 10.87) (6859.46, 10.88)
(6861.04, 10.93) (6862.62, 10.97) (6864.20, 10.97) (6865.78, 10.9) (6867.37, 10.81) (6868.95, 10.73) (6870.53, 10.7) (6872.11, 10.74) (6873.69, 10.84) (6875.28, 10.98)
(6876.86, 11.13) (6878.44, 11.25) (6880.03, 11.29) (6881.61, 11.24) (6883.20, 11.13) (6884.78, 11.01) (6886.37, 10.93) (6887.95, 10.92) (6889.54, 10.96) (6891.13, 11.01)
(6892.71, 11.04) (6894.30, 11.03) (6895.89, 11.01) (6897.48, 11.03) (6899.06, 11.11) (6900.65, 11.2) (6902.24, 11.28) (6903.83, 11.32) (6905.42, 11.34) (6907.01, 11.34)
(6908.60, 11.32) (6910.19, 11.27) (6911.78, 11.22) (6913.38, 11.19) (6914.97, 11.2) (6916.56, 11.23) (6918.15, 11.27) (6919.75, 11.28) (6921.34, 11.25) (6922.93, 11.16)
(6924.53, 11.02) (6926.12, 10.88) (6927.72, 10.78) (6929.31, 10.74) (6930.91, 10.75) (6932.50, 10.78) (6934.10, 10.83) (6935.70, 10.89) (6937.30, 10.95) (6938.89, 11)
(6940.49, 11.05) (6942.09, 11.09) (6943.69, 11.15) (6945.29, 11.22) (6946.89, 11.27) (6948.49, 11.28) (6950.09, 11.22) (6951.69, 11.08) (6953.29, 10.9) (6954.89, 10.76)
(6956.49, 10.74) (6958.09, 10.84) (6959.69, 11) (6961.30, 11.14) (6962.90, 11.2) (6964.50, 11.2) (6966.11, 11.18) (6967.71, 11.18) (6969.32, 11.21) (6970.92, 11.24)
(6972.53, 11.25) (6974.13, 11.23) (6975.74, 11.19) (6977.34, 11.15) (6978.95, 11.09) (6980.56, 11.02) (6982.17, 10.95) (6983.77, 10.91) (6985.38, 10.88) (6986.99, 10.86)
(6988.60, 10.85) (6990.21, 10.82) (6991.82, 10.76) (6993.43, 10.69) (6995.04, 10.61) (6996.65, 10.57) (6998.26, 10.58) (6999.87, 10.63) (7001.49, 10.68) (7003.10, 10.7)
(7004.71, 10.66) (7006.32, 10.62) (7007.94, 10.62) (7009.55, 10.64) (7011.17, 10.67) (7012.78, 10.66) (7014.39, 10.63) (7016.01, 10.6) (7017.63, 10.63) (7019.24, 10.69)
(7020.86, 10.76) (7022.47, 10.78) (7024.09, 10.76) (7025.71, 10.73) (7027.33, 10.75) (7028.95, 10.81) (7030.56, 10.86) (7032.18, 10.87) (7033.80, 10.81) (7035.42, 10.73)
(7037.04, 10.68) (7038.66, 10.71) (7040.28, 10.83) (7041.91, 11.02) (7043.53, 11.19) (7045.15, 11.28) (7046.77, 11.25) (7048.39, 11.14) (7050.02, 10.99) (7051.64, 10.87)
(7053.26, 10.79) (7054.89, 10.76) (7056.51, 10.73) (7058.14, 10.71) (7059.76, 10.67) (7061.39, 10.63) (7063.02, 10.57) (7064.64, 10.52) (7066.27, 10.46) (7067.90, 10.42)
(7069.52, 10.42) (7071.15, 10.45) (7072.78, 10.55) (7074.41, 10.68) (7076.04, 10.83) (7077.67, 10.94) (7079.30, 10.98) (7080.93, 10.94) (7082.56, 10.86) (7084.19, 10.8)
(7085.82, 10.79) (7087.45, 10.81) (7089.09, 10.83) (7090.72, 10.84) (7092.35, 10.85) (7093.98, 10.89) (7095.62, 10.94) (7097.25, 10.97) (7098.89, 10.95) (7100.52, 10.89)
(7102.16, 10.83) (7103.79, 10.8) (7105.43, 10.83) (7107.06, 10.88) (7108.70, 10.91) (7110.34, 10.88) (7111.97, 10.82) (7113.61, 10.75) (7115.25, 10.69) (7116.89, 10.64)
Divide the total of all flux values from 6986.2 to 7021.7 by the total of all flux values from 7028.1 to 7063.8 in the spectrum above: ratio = 0.983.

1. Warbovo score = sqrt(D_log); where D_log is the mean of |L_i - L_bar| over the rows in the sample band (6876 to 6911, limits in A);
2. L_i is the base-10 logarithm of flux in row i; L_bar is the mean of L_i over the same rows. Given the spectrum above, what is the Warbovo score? 0.071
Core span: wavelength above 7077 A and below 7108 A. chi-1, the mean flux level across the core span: 10.9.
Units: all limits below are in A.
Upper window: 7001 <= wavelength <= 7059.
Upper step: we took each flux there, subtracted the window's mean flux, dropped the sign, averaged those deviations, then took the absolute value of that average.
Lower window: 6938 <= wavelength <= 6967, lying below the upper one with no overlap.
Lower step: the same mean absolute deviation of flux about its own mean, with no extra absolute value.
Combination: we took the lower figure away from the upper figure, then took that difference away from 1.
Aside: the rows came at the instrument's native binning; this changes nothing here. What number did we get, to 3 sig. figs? 1.00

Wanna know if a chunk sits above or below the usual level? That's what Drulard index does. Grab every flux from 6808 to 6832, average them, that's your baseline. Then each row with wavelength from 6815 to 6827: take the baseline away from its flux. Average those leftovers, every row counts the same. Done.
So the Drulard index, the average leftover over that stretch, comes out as 0.0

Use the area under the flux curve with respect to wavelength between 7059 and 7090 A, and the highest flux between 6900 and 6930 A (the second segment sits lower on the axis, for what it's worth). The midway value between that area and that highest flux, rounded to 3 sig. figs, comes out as 171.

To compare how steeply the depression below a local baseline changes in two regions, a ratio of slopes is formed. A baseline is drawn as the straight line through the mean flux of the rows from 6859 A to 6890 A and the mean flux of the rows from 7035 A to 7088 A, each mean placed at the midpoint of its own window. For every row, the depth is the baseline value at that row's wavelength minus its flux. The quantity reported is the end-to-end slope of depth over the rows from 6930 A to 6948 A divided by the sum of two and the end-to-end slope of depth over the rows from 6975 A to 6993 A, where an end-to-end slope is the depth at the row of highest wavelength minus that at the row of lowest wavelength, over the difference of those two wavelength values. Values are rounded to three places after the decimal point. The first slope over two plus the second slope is -0.017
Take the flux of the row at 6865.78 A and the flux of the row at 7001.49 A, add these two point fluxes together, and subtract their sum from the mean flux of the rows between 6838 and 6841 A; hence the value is -10.3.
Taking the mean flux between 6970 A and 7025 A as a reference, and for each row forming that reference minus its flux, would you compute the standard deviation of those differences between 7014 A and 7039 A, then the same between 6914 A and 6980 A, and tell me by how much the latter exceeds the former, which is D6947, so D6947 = 0.102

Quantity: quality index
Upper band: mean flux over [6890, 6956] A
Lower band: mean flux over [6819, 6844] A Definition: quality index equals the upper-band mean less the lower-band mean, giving -0.10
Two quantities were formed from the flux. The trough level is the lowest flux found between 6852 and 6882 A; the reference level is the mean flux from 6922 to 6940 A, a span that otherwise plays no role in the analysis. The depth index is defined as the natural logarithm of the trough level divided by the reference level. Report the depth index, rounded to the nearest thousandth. -0.018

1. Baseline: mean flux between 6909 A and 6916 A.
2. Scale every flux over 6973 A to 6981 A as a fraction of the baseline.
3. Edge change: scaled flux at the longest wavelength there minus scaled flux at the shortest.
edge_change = -0.019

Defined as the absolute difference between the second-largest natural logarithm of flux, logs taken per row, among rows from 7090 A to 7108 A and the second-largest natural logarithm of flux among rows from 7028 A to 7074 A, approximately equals 0.027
